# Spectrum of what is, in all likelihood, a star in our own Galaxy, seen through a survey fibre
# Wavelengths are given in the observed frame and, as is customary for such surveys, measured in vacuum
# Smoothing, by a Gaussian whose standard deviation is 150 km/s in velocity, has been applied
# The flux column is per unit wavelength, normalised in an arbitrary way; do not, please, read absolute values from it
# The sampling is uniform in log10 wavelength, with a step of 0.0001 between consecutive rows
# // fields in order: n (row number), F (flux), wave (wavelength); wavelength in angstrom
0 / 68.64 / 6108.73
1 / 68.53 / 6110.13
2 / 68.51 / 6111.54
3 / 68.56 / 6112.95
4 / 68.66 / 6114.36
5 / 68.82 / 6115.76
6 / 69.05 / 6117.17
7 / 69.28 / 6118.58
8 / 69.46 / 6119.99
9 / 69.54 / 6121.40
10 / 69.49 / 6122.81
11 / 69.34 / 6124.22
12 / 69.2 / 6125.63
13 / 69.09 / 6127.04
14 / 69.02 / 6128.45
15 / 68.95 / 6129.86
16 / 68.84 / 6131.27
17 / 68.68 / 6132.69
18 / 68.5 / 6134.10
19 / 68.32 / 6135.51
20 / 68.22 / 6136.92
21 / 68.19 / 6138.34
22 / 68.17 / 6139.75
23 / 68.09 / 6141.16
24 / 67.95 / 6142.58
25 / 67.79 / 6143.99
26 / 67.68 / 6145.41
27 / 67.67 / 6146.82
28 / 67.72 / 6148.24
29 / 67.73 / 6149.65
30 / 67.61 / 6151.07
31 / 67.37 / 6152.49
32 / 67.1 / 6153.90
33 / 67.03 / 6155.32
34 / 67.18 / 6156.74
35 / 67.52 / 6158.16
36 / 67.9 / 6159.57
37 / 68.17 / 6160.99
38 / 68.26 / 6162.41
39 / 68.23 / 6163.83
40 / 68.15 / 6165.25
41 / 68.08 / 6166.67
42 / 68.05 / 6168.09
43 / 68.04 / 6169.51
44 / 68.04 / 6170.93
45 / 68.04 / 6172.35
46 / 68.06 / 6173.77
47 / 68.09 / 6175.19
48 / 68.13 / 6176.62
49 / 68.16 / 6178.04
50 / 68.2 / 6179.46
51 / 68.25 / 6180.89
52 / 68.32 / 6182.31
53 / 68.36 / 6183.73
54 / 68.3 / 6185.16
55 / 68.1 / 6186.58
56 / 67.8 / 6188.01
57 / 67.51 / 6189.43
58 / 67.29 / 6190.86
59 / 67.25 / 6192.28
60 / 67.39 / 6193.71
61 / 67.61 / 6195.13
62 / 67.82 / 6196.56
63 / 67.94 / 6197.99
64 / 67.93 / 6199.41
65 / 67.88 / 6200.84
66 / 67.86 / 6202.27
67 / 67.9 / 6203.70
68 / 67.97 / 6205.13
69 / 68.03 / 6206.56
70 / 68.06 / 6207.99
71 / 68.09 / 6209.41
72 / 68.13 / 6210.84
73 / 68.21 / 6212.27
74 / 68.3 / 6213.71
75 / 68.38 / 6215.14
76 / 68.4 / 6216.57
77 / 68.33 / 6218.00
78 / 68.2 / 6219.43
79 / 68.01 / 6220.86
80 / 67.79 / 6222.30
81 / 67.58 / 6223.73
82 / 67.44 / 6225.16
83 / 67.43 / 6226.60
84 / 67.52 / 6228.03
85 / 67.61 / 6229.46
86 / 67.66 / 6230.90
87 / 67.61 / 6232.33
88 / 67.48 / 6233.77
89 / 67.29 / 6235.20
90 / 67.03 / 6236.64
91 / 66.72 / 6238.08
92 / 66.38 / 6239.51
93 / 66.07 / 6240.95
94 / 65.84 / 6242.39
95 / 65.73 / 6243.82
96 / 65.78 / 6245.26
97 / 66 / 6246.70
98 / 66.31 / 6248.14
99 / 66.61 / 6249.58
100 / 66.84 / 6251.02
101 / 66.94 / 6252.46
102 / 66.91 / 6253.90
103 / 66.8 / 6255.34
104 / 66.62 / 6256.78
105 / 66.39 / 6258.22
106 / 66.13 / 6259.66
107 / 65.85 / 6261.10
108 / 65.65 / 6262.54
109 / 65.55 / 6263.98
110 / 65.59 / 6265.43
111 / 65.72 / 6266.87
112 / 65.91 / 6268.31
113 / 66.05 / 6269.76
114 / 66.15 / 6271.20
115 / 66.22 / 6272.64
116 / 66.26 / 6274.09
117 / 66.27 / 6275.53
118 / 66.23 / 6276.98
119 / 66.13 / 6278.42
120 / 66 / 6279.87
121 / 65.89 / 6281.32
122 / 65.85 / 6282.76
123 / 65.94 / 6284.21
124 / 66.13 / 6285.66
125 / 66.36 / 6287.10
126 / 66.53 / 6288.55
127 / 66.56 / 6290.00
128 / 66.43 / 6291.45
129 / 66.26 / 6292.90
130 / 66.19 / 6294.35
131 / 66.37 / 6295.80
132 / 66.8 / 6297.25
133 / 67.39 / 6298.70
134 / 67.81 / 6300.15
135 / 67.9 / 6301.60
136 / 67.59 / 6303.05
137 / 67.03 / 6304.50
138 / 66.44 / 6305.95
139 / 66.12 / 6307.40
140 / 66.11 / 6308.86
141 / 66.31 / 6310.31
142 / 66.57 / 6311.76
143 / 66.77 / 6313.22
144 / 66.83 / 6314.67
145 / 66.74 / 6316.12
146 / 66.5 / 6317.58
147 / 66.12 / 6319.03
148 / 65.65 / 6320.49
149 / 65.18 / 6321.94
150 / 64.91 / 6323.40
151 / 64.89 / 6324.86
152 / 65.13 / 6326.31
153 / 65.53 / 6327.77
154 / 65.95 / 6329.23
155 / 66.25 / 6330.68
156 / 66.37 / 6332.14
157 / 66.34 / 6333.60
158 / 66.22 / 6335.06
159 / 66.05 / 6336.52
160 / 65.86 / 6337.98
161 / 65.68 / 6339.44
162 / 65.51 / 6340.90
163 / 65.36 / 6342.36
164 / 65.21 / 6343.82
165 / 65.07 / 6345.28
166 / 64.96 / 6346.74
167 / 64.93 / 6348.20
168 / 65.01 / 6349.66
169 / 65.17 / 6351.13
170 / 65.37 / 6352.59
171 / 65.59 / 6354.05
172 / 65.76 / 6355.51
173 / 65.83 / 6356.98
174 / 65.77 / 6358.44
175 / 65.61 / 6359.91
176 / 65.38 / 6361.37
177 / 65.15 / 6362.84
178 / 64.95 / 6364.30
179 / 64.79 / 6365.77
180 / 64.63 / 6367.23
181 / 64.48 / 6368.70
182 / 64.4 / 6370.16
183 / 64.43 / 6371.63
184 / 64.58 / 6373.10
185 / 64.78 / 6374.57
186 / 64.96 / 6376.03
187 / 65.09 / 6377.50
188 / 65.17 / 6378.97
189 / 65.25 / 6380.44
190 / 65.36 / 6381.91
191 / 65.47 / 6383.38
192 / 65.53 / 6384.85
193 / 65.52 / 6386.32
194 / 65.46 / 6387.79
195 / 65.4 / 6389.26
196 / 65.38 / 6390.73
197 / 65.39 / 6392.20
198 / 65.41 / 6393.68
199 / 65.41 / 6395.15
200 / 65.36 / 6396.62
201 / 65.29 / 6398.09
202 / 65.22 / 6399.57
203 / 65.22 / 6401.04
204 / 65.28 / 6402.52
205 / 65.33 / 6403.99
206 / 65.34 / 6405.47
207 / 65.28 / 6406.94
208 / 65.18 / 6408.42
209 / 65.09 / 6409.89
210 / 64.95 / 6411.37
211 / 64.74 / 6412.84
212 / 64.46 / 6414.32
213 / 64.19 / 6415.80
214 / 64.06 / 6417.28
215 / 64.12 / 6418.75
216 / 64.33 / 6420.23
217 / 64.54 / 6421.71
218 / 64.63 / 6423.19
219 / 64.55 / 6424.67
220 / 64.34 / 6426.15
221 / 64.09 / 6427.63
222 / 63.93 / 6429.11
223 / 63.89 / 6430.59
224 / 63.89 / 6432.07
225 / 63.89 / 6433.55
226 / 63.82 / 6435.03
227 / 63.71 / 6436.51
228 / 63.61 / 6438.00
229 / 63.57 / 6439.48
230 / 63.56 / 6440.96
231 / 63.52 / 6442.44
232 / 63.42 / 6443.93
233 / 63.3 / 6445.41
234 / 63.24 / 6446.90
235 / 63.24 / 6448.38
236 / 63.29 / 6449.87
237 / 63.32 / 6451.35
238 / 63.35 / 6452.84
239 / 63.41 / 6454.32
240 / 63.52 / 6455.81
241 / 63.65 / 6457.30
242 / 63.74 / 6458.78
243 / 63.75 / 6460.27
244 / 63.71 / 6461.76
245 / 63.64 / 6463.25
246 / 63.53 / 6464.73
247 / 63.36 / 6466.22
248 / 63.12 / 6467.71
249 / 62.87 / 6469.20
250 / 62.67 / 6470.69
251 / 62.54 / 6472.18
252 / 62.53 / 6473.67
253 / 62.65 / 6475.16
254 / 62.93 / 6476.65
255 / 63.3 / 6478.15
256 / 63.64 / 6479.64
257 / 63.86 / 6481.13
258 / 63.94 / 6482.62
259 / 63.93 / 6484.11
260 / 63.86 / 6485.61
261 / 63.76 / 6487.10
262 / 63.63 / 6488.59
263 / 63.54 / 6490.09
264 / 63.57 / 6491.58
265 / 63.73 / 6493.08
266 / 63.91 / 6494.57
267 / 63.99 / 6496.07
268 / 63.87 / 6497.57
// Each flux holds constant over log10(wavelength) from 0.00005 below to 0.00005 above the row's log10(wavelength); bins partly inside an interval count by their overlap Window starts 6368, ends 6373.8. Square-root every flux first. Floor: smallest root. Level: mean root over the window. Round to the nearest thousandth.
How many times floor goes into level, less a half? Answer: 0.501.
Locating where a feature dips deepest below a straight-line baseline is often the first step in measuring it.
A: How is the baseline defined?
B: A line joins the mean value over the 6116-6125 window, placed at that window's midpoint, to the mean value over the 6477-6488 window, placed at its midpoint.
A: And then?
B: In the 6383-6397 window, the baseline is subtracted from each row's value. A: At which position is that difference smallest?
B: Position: 6383.38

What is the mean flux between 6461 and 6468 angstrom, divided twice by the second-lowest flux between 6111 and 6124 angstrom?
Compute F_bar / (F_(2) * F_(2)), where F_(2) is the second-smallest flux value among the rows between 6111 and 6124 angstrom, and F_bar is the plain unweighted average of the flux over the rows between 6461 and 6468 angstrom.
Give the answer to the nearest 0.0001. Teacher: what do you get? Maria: 0.0135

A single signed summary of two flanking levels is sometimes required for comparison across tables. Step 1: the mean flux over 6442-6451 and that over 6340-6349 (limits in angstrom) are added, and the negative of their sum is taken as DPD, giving -129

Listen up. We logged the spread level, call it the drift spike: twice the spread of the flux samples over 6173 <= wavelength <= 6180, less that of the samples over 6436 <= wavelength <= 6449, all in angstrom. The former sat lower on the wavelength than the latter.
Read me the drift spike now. -0.06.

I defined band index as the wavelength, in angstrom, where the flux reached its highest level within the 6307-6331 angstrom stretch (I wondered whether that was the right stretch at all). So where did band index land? 6314.67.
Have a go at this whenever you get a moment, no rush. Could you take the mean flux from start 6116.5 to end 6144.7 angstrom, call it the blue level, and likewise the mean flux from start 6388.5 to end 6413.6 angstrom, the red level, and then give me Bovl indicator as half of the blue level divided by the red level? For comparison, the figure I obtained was 0.527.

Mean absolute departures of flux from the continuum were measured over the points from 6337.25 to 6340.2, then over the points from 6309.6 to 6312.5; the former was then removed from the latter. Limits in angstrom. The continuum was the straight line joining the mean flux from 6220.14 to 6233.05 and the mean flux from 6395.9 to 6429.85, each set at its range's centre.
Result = 0.01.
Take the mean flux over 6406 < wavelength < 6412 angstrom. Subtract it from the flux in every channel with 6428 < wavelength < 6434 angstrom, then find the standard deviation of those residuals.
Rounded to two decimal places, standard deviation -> 0.02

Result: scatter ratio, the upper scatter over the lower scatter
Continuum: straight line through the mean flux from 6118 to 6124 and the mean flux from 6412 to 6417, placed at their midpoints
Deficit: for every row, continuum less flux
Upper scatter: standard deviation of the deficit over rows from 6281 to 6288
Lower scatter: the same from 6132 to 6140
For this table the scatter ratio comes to 1.5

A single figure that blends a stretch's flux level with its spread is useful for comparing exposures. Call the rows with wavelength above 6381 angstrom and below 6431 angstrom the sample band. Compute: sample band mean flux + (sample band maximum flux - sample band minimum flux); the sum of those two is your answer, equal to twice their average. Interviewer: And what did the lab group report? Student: 66.6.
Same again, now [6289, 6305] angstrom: 68.6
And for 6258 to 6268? 66.7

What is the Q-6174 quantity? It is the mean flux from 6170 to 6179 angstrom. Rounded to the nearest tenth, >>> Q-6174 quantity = 68.1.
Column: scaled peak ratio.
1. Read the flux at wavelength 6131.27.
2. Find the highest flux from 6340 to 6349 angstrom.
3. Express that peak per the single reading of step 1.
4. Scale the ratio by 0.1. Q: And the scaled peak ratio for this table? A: 0.095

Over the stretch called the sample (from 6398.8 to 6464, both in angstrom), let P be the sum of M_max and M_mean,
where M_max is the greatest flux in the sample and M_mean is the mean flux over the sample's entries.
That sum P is 129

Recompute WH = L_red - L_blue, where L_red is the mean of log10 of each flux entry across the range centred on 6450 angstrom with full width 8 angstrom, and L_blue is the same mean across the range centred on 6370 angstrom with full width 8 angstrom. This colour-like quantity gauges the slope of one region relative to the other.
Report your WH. -0.008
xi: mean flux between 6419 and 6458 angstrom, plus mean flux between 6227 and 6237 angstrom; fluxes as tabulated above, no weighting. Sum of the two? 131.2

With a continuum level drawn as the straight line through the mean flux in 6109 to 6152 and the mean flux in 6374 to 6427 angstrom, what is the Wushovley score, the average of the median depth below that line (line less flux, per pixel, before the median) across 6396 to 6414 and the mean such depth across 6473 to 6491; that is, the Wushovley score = 0.13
